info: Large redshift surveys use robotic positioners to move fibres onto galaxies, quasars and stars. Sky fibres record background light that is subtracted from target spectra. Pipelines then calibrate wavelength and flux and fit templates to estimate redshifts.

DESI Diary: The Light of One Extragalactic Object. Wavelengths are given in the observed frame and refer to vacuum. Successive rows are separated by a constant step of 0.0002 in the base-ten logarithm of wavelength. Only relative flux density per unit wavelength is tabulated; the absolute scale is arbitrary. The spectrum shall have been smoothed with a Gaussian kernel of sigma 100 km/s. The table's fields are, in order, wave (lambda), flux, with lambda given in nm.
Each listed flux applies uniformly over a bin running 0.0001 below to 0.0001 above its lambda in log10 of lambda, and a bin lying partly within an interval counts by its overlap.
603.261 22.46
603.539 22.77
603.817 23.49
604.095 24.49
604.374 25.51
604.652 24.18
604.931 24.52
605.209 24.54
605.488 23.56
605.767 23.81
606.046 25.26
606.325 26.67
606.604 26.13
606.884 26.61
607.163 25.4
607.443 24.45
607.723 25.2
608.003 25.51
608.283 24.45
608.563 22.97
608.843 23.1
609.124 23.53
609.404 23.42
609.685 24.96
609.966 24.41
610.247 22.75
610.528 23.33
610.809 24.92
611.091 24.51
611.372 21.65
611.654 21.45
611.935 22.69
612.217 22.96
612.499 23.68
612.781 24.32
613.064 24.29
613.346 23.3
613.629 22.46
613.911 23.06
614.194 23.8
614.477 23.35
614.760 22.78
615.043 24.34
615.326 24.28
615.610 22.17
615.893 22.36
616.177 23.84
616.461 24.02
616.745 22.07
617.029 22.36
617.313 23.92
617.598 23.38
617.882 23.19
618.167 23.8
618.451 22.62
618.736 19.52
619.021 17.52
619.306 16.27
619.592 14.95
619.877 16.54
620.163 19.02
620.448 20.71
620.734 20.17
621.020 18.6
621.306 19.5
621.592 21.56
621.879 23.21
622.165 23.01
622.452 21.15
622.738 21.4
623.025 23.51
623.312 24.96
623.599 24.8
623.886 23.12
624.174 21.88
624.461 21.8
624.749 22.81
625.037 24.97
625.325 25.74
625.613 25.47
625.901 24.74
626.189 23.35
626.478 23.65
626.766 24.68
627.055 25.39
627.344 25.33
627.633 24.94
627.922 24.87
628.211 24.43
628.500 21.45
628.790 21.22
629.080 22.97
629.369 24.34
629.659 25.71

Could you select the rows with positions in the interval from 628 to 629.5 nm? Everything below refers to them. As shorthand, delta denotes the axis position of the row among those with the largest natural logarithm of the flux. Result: 628.211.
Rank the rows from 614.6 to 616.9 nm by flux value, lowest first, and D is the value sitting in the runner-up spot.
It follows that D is 22.17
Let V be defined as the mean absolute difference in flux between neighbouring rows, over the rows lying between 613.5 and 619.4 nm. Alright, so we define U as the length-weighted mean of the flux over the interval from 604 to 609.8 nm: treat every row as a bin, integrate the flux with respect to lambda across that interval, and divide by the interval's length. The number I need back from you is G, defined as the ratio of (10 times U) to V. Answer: 239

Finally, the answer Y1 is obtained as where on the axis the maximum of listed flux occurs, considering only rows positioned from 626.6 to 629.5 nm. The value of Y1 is 627.055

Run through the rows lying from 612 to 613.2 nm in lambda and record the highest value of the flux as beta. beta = 24.32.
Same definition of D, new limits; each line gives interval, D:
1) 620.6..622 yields 19.5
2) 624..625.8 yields 21.88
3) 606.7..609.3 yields 23.1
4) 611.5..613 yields 22.69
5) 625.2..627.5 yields 23.65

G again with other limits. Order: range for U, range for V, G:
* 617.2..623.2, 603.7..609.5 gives 271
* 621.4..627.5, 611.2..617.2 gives 313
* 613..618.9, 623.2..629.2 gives 264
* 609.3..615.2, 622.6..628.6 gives 246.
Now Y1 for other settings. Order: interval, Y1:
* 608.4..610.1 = 609.685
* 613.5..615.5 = 615.043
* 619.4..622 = 621.879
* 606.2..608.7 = 606.325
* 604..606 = 604.374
